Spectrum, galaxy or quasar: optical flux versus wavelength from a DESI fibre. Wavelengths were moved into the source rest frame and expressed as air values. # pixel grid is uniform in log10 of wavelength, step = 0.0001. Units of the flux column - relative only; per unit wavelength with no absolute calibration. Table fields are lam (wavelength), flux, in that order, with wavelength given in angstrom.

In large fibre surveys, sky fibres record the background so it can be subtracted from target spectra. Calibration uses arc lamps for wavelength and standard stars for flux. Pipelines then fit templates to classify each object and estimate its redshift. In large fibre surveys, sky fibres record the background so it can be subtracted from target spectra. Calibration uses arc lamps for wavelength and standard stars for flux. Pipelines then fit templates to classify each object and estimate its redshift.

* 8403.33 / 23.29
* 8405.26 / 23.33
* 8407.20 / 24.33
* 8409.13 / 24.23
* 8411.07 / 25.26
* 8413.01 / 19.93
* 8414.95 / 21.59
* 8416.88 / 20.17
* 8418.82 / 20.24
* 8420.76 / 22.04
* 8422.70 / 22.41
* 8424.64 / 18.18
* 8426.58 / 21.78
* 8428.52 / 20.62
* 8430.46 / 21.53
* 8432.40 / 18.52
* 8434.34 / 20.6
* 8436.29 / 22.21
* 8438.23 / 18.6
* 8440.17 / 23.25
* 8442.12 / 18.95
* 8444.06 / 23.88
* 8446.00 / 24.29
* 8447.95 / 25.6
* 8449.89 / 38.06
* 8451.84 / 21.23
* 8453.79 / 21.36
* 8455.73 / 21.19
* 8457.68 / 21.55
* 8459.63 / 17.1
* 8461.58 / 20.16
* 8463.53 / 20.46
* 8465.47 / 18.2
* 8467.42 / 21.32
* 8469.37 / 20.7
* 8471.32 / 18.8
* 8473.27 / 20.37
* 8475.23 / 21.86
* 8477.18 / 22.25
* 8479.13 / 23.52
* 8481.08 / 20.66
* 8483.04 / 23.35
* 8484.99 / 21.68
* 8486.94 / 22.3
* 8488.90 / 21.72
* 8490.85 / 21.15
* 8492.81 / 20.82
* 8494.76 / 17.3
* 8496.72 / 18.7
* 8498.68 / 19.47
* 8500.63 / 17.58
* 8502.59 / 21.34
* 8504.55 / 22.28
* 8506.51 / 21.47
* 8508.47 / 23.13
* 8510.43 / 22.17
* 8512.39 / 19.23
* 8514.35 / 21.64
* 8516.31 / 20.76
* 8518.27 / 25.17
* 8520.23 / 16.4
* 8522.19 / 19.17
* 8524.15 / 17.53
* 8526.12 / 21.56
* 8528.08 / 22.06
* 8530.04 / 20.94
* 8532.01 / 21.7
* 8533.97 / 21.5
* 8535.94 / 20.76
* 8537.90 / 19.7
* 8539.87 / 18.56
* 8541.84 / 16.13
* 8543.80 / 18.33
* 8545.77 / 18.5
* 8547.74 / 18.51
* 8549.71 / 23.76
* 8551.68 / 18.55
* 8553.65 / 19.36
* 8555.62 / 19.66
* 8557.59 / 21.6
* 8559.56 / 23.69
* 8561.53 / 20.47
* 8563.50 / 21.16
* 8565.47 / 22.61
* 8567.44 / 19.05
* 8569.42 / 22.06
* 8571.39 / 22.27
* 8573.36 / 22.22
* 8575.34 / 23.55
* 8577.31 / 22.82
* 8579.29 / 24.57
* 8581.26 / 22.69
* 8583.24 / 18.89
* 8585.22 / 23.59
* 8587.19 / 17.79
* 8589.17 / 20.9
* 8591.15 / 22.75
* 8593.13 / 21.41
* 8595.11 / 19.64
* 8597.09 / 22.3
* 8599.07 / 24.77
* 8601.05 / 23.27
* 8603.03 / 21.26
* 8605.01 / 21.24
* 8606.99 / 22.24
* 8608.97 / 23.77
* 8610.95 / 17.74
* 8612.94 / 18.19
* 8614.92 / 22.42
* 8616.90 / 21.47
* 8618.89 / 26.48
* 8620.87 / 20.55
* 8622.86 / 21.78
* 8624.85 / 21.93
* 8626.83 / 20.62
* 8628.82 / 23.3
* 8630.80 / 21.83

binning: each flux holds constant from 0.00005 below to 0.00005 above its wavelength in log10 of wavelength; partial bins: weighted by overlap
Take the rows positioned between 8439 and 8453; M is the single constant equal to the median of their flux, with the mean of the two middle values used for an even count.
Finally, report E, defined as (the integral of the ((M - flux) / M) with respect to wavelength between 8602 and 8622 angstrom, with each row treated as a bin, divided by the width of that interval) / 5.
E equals 0.020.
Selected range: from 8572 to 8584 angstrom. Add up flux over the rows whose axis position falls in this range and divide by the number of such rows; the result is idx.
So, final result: 22.5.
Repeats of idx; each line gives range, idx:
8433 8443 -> 20.7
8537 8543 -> 18.1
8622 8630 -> 21.9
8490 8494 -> 21.0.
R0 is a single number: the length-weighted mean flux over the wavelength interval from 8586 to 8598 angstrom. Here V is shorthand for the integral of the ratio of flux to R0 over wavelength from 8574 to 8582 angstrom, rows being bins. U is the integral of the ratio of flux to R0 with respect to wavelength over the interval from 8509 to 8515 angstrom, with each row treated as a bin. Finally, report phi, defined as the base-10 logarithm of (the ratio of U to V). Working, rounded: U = 6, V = 9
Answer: -0.2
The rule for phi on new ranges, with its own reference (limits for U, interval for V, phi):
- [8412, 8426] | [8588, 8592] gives 0.5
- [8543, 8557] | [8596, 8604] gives 0.2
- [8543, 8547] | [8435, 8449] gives -0.6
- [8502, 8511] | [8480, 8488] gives 0.1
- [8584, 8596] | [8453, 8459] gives 0.3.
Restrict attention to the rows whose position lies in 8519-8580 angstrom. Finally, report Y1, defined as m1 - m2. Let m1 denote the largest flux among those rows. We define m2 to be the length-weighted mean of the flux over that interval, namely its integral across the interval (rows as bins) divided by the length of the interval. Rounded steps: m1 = 24.57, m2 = 20.6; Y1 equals 4.0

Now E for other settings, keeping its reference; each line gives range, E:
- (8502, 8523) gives 0.023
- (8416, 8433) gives 0.027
